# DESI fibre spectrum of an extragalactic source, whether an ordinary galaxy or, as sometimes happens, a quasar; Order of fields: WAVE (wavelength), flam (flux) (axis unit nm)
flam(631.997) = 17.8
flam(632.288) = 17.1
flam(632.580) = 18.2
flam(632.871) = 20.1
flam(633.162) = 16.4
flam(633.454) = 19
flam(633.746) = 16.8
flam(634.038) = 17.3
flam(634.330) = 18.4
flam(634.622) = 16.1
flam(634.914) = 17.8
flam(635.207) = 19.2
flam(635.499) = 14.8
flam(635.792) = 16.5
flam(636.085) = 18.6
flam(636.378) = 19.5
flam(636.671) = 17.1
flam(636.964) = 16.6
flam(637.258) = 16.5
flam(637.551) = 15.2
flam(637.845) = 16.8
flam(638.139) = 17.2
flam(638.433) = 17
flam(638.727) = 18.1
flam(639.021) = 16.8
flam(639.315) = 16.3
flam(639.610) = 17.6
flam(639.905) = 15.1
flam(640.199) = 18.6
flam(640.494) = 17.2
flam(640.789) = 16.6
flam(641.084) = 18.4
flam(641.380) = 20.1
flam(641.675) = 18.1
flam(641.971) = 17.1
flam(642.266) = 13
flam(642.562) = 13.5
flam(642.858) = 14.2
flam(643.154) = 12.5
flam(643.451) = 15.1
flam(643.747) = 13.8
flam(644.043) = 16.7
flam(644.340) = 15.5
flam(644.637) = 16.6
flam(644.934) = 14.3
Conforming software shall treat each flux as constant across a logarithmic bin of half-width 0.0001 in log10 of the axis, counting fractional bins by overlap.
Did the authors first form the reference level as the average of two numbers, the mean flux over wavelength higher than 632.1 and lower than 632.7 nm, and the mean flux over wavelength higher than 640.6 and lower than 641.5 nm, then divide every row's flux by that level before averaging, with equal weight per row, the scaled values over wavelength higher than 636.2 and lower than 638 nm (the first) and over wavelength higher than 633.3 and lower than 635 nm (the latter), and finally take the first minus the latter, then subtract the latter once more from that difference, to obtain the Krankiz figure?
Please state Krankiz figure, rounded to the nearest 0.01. -1.01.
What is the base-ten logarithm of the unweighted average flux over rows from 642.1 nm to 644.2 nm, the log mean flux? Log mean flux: 1.15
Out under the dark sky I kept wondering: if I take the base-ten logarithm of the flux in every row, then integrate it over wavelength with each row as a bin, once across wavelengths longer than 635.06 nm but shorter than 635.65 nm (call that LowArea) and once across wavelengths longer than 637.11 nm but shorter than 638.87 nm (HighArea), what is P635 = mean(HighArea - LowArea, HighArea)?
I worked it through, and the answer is 1.8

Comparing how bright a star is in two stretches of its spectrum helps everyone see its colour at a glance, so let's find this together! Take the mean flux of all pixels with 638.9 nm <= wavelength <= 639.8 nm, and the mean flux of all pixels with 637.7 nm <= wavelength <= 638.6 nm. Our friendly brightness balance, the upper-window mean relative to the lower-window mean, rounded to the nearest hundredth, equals 0.99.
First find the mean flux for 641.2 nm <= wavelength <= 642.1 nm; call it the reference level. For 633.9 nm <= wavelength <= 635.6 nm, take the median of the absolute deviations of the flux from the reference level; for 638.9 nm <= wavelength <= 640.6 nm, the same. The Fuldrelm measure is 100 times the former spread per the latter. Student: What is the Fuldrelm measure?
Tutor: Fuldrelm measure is 66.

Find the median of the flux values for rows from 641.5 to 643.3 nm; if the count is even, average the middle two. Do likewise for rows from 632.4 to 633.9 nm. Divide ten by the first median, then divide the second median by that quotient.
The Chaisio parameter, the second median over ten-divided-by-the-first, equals 25.2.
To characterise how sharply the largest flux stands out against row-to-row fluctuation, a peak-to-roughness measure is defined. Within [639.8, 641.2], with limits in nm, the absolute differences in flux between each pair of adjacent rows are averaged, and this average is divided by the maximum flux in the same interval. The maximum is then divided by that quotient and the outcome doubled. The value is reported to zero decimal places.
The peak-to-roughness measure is 379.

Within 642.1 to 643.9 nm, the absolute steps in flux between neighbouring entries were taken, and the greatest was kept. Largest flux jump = 2.6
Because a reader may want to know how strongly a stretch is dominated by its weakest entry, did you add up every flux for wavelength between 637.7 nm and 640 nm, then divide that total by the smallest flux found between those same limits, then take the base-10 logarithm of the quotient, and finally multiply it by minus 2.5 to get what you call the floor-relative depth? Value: -2.38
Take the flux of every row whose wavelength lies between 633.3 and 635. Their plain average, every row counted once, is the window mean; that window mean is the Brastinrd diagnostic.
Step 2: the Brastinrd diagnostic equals 17.6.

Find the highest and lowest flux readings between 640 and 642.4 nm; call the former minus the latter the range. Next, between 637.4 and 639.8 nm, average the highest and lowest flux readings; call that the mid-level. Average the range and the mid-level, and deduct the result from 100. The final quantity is 88.1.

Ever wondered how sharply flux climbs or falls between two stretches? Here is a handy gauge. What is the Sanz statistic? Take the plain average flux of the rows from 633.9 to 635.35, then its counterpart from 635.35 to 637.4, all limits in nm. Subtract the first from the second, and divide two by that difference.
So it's -3.0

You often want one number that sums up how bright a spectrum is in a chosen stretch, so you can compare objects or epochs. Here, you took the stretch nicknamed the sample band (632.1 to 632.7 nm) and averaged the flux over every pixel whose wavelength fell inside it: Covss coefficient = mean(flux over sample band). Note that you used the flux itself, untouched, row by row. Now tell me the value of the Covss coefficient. 17.6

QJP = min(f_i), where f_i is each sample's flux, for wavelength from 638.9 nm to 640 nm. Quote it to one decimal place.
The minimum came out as 15.1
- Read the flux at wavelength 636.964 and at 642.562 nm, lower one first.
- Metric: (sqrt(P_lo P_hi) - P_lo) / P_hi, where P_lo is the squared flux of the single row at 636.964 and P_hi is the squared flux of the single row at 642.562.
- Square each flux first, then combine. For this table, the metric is -0.28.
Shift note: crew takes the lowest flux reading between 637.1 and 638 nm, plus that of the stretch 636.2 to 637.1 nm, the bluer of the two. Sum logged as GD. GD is 31.8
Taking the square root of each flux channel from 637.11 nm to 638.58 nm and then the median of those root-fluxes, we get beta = 4.10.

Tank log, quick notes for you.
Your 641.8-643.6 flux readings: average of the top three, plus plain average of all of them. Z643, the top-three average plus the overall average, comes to 29.7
